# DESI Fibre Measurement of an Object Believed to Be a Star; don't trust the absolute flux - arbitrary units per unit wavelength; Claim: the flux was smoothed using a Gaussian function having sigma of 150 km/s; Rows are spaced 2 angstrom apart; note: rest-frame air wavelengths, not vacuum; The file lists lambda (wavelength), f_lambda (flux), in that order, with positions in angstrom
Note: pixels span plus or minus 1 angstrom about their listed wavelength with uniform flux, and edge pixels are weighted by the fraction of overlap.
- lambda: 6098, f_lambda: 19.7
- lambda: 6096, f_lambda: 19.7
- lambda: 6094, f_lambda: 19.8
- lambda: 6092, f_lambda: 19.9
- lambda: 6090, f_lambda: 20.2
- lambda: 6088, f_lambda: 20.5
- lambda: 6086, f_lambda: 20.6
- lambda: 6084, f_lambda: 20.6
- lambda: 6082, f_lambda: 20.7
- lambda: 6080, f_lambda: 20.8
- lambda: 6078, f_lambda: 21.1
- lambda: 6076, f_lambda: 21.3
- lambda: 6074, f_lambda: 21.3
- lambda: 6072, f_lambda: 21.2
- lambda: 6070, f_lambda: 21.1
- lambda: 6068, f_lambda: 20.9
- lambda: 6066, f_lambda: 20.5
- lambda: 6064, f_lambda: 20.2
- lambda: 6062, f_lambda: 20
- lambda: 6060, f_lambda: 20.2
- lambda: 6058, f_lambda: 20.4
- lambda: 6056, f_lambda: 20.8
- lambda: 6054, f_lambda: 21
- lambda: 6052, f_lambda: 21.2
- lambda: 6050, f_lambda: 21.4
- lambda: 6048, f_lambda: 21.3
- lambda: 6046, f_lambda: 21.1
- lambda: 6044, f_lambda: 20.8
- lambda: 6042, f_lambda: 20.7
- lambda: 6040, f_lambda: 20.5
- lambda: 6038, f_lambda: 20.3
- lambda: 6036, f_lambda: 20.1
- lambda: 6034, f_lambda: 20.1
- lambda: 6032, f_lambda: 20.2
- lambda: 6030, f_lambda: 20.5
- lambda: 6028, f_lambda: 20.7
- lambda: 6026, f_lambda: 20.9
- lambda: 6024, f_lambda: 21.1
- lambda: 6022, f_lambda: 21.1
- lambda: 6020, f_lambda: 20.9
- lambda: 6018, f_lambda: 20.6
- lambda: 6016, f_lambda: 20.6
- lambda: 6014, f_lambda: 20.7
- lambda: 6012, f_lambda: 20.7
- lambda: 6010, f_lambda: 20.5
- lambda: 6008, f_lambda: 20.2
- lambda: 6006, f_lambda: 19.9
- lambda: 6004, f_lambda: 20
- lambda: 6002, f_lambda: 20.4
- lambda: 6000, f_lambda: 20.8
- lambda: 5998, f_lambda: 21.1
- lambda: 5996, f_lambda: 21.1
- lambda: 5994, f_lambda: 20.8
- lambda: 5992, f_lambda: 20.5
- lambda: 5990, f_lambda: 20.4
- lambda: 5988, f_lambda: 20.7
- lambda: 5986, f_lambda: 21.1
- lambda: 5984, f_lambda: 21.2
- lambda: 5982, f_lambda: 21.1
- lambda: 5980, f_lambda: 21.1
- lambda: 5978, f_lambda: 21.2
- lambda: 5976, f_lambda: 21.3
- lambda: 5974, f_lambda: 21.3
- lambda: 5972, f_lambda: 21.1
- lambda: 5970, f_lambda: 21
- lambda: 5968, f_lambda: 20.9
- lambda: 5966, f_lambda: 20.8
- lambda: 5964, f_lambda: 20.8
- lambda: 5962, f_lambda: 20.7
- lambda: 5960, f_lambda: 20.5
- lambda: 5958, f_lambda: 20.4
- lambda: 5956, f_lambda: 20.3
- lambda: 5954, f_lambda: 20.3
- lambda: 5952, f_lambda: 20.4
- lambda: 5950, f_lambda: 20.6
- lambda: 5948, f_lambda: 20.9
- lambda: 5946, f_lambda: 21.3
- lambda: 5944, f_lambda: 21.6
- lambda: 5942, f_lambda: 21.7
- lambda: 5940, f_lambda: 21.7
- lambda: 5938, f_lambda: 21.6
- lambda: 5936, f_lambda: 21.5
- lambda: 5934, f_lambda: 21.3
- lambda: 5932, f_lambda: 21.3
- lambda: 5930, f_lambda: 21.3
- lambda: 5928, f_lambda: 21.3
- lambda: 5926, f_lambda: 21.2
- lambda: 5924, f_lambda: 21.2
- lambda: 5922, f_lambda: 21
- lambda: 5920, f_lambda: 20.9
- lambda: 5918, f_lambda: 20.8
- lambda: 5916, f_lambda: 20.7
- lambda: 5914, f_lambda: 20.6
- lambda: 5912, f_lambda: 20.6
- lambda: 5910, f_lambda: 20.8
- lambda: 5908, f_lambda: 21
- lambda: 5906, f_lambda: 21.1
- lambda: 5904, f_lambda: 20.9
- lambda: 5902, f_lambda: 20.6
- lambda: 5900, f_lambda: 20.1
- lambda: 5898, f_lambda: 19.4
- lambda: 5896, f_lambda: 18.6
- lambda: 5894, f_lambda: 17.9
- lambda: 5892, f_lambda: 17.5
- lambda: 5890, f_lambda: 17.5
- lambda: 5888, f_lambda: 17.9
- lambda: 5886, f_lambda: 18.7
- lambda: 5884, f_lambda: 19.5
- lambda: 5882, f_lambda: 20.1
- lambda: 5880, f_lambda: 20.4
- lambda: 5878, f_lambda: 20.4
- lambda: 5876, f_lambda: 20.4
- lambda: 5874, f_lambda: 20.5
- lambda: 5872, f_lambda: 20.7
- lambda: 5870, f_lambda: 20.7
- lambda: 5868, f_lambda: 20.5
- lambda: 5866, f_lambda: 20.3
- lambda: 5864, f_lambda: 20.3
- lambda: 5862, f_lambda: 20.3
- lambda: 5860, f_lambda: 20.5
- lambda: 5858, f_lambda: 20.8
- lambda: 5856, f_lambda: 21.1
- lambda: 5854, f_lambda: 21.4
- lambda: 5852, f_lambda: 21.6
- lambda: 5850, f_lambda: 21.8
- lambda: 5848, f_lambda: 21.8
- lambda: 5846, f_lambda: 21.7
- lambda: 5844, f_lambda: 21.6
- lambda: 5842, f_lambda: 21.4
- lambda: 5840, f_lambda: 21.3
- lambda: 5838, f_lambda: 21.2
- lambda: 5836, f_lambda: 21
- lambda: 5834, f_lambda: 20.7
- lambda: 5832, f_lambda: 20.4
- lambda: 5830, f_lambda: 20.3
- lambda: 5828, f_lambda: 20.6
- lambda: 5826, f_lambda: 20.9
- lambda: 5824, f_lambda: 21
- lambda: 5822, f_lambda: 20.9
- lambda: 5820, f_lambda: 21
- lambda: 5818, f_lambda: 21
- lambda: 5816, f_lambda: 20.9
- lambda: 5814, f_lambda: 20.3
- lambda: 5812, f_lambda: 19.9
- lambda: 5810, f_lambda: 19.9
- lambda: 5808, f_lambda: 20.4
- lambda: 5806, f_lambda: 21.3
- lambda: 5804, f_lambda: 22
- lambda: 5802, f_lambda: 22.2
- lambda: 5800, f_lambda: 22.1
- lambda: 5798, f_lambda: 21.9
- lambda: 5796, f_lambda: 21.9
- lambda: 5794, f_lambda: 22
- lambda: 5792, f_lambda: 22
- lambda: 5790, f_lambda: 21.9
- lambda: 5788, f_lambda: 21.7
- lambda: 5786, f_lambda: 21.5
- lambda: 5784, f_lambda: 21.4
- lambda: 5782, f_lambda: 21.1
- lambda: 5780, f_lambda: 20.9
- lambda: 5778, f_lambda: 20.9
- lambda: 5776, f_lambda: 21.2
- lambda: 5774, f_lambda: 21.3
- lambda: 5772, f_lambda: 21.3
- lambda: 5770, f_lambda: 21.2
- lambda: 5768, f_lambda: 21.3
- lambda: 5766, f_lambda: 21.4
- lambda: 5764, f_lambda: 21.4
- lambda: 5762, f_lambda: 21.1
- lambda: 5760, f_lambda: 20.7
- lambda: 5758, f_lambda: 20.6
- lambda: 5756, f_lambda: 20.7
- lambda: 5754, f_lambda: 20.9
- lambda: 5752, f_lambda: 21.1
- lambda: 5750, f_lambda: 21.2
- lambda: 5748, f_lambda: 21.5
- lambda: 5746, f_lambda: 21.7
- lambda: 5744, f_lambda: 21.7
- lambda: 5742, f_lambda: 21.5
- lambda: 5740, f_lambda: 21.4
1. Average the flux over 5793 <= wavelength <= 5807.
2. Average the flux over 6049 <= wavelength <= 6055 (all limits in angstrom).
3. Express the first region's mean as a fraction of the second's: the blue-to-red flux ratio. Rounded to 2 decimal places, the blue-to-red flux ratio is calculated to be 1.03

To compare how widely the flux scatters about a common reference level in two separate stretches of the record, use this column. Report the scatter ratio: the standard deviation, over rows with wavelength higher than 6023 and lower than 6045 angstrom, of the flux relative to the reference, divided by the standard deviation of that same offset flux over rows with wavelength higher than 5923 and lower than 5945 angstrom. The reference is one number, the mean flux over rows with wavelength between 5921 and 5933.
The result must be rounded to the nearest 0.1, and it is 1.7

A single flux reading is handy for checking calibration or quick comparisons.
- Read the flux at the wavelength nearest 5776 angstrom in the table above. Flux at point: 21.2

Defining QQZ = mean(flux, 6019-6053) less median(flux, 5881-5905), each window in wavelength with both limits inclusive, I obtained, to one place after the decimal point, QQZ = 1.7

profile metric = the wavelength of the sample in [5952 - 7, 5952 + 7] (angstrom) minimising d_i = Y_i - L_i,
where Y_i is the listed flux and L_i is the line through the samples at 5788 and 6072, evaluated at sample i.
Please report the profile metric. 5954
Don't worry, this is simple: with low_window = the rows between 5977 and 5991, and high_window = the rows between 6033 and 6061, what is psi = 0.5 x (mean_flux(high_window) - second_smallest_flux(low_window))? 0.00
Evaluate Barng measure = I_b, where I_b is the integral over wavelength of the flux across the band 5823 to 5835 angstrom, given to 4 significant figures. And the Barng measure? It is 247.8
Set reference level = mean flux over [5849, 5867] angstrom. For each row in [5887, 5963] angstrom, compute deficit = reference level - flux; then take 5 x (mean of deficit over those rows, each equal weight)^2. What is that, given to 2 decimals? 0.80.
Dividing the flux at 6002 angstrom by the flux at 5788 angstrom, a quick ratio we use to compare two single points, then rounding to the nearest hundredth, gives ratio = 0.94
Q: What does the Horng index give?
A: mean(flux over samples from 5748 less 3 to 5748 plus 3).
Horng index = 21.5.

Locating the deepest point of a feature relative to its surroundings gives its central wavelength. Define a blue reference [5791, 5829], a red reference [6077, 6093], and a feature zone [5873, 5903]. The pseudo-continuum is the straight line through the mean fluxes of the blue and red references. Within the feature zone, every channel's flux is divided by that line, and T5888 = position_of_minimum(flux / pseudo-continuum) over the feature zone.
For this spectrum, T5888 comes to 5890 angstrom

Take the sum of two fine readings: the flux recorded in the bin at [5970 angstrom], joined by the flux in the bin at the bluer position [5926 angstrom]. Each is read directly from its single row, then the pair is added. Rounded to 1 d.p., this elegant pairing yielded 42.2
